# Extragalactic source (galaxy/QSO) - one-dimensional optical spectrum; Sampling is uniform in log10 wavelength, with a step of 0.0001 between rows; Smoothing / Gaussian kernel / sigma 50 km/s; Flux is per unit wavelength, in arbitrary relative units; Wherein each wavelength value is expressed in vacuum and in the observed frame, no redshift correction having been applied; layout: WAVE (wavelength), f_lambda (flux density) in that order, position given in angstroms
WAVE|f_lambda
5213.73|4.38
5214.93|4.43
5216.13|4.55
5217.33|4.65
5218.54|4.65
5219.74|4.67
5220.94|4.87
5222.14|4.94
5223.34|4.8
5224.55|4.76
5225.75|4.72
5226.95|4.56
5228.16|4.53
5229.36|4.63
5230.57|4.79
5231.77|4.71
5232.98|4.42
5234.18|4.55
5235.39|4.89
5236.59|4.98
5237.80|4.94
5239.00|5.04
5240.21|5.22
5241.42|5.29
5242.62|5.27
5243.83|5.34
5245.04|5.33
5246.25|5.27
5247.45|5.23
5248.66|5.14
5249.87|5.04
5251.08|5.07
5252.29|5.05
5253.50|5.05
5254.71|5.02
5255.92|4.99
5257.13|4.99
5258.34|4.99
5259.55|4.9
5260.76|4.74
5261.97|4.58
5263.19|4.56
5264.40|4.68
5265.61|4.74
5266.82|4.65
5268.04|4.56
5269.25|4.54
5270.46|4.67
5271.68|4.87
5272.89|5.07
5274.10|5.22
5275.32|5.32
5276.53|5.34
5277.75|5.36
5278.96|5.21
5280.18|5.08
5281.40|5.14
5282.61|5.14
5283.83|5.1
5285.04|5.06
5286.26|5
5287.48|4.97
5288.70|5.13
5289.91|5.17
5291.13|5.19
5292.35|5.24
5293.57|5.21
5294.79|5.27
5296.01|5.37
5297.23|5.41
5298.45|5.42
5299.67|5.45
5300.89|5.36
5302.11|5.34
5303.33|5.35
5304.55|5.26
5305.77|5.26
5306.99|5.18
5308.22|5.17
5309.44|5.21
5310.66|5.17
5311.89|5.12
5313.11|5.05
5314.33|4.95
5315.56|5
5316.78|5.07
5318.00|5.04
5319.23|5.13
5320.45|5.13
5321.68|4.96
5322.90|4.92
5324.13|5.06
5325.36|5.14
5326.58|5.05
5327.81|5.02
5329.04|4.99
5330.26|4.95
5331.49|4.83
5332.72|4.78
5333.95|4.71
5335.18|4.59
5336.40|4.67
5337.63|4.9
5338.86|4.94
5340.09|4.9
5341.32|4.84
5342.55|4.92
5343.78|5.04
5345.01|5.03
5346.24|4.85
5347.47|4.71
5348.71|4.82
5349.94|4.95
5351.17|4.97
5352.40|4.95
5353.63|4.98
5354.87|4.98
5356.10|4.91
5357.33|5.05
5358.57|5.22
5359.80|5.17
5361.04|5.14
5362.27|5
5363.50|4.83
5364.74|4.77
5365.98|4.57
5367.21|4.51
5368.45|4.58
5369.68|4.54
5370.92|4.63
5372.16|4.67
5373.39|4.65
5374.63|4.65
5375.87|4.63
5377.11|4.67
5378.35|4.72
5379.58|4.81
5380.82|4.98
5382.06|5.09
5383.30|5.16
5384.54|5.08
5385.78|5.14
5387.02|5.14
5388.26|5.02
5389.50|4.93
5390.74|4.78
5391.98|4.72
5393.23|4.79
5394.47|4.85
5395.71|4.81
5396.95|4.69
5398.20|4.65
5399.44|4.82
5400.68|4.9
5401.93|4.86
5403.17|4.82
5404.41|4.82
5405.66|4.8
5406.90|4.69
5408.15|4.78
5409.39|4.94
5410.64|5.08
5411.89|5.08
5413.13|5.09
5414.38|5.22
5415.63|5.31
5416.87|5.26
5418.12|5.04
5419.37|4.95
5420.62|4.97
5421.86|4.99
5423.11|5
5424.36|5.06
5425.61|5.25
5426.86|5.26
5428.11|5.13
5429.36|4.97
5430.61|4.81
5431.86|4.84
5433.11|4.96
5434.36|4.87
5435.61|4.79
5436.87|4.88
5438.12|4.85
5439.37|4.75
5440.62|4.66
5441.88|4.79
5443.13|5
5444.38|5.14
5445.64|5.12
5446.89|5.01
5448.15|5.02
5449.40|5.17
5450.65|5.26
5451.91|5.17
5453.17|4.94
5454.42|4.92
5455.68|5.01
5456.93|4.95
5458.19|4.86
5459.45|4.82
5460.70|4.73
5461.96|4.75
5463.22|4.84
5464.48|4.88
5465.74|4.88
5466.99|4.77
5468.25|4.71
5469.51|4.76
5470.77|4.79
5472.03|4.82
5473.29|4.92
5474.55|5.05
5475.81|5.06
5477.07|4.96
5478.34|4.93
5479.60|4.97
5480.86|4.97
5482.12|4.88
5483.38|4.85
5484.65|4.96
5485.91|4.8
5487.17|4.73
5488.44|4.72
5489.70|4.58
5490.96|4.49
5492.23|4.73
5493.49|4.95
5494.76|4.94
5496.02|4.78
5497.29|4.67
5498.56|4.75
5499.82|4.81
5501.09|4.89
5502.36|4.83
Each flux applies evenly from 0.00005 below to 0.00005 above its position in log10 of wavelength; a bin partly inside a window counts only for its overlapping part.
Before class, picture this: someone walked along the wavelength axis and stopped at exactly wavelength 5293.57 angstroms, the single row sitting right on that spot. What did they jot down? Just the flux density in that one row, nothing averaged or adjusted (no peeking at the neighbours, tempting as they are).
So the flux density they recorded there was 5.21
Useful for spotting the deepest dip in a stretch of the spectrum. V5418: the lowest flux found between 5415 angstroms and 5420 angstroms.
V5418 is 4.95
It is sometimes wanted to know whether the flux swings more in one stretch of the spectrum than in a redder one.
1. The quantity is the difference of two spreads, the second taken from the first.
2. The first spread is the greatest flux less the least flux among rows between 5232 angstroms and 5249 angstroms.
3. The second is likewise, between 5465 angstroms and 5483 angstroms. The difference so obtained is 0.57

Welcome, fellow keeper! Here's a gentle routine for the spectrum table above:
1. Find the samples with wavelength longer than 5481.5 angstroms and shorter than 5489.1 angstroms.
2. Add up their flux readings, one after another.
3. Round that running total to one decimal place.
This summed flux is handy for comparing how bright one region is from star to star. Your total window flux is 28.9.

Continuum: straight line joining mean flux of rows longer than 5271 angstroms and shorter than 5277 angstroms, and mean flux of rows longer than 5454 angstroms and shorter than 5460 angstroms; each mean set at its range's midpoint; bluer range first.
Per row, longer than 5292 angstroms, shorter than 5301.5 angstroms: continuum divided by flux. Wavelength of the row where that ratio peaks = 5293.57 angstroms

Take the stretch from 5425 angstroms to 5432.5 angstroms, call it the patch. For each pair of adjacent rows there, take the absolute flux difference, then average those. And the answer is 0.098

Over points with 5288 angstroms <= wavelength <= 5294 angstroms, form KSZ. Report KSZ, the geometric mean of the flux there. 5.2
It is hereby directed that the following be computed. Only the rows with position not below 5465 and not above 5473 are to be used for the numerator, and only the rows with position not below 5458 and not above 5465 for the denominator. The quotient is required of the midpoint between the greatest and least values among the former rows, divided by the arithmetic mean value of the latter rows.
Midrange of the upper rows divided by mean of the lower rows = 1.00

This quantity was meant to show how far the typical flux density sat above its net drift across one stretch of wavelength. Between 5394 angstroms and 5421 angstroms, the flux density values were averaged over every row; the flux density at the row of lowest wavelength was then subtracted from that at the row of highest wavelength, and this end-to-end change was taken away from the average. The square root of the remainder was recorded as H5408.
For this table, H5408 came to 2.19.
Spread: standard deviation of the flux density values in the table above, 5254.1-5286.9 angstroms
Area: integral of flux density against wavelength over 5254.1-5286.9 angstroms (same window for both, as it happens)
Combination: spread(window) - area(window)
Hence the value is -162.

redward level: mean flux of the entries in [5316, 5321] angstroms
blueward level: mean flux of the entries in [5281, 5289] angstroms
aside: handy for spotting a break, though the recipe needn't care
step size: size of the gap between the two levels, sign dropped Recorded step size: 0.02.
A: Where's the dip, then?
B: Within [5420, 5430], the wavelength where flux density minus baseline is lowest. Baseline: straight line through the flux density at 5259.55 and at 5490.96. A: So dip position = 5420.62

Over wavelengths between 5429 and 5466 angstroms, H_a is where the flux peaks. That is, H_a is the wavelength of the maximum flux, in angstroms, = 5450.65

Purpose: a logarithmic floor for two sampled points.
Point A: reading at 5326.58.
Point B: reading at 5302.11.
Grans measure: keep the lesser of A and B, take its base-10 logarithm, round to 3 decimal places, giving 0.703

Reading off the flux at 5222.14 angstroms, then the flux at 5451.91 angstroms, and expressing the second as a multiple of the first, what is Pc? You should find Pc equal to 1.05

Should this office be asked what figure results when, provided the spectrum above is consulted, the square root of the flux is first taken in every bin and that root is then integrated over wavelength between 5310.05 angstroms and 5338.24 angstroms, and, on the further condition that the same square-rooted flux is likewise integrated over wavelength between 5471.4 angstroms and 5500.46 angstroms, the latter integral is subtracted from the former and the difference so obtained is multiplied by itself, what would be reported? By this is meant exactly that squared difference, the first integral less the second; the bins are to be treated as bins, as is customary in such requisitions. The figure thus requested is 1.2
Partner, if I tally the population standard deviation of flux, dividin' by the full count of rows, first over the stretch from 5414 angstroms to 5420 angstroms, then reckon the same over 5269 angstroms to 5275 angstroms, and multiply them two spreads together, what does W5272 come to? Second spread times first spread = 0.0343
